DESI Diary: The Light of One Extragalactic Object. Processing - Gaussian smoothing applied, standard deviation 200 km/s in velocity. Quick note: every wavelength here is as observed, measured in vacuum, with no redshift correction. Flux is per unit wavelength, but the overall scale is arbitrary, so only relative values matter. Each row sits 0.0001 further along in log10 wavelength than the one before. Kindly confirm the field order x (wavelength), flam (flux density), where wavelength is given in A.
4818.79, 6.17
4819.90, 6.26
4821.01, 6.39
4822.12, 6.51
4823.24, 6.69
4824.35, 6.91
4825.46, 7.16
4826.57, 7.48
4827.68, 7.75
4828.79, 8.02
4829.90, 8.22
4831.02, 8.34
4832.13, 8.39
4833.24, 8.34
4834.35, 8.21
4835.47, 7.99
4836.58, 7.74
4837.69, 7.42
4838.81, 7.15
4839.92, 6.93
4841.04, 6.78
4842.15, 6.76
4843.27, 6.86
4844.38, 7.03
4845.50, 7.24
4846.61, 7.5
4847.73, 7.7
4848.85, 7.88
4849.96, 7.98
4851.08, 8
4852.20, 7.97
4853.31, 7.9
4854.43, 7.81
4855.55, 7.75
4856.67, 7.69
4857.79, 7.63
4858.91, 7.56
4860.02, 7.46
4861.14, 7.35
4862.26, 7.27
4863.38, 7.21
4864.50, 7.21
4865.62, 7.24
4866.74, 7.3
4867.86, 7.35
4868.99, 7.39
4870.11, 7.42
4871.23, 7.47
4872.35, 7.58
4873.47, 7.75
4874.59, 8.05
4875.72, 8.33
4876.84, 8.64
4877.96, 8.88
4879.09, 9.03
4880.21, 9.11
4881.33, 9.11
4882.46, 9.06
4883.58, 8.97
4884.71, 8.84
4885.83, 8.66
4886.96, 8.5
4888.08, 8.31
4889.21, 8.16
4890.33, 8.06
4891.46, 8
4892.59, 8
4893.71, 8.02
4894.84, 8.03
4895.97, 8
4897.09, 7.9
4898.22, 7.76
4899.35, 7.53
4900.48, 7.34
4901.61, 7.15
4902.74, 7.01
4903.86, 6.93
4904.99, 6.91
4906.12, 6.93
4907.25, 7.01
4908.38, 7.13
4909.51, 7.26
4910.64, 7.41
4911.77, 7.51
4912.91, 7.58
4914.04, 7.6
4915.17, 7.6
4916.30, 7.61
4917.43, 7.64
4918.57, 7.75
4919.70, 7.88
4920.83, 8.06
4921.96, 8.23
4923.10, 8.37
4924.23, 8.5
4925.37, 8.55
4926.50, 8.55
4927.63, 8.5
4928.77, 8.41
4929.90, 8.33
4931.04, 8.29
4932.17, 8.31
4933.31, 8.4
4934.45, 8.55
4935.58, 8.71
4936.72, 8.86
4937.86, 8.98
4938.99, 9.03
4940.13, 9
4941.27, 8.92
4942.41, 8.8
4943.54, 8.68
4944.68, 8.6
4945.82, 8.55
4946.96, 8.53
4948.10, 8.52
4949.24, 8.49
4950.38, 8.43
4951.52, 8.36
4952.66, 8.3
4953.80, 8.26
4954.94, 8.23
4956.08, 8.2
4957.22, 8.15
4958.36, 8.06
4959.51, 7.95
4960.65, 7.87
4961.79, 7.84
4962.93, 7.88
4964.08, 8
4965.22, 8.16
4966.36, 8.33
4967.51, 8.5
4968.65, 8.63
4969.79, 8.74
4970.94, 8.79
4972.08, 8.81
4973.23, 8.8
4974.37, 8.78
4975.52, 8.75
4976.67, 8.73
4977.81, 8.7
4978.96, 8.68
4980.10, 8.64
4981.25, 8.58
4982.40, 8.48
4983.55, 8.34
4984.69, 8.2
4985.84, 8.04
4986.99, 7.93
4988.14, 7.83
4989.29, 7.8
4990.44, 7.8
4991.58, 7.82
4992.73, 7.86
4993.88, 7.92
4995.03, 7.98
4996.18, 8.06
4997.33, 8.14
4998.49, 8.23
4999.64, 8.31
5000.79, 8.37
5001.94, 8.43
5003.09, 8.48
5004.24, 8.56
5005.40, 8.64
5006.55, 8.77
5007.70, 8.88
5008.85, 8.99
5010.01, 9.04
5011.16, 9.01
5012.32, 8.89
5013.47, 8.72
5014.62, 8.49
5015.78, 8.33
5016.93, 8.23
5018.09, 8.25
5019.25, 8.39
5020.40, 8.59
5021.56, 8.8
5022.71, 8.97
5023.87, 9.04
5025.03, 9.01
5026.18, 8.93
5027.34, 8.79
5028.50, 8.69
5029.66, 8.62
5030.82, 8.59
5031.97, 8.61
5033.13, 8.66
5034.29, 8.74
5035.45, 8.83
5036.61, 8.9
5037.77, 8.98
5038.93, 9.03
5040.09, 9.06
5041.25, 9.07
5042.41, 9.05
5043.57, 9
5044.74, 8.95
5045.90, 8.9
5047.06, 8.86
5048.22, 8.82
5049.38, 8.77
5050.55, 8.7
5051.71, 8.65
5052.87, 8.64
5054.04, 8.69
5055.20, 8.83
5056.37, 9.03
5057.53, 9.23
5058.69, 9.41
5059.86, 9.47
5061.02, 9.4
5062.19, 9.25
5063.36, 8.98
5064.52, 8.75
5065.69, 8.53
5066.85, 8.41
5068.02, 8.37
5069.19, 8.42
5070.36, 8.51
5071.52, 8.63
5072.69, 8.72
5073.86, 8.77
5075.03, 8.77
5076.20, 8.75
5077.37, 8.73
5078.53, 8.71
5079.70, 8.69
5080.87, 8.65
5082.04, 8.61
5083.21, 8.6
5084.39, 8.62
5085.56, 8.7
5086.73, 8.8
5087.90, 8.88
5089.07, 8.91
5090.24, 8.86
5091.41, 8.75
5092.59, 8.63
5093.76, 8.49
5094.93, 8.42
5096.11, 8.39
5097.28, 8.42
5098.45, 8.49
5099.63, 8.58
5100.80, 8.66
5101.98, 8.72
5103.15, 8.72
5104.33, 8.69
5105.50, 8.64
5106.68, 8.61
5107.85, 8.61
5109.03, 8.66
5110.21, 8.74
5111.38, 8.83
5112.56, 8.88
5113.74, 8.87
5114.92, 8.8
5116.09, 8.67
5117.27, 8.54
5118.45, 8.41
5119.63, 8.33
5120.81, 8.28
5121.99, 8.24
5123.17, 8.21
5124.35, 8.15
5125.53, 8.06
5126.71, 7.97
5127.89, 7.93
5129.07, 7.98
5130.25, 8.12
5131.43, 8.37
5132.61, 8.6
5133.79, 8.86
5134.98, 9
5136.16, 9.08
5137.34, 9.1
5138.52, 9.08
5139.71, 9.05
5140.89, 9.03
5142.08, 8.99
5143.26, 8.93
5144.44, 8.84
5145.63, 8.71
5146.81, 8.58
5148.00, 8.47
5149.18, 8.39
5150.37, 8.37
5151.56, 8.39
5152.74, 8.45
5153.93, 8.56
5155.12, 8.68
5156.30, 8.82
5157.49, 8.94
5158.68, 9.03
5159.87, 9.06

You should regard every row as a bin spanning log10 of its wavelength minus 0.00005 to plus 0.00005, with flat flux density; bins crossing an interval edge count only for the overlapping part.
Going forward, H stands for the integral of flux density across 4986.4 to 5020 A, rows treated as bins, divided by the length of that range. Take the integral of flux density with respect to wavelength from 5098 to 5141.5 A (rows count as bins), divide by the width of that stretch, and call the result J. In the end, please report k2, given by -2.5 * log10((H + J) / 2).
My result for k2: -2.32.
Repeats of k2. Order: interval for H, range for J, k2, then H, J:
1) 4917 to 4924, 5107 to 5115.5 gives -2.31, 8.02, 8.76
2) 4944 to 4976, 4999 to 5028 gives -2.33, 8.37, 8.68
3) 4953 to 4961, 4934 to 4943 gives -2.32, 8.11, 8.87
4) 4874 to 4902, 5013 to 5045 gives -2.33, 8.30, 8.76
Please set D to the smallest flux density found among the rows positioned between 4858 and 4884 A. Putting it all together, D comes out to 7.21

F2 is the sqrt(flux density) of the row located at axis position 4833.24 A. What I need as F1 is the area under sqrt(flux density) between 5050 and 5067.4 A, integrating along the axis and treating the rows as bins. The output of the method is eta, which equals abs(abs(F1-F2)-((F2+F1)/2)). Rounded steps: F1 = 52.0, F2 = 2.89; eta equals 21.7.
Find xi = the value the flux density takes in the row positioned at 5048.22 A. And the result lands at 8.82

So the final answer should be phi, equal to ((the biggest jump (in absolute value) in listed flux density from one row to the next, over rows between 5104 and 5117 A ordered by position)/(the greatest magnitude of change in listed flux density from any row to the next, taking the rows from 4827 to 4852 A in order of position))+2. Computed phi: 2.4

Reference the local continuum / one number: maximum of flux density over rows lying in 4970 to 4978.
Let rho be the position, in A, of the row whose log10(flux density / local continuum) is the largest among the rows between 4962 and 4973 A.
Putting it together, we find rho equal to 4972.08 A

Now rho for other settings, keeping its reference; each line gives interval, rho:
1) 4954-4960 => 4954.94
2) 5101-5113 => 5112.56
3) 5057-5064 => 5059.86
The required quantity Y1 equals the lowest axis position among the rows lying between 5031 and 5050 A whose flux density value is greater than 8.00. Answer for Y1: 5031.97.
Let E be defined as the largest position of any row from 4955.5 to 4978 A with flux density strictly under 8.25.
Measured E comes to 4965.22 A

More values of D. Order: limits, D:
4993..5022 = 7.92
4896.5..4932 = 6.91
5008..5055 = 8.23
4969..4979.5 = 8.68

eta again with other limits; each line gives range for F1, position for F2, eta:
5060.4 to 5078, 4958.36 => 21.8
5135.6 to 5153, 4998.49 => 21.5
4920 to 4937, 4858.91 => 20.5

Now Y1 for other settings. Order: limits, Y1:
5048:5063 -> 5048.22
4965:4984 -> 4965.22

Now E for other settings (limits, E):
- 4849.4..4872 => 4871.23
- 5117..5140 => 5130.25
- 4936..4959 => 4958.36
